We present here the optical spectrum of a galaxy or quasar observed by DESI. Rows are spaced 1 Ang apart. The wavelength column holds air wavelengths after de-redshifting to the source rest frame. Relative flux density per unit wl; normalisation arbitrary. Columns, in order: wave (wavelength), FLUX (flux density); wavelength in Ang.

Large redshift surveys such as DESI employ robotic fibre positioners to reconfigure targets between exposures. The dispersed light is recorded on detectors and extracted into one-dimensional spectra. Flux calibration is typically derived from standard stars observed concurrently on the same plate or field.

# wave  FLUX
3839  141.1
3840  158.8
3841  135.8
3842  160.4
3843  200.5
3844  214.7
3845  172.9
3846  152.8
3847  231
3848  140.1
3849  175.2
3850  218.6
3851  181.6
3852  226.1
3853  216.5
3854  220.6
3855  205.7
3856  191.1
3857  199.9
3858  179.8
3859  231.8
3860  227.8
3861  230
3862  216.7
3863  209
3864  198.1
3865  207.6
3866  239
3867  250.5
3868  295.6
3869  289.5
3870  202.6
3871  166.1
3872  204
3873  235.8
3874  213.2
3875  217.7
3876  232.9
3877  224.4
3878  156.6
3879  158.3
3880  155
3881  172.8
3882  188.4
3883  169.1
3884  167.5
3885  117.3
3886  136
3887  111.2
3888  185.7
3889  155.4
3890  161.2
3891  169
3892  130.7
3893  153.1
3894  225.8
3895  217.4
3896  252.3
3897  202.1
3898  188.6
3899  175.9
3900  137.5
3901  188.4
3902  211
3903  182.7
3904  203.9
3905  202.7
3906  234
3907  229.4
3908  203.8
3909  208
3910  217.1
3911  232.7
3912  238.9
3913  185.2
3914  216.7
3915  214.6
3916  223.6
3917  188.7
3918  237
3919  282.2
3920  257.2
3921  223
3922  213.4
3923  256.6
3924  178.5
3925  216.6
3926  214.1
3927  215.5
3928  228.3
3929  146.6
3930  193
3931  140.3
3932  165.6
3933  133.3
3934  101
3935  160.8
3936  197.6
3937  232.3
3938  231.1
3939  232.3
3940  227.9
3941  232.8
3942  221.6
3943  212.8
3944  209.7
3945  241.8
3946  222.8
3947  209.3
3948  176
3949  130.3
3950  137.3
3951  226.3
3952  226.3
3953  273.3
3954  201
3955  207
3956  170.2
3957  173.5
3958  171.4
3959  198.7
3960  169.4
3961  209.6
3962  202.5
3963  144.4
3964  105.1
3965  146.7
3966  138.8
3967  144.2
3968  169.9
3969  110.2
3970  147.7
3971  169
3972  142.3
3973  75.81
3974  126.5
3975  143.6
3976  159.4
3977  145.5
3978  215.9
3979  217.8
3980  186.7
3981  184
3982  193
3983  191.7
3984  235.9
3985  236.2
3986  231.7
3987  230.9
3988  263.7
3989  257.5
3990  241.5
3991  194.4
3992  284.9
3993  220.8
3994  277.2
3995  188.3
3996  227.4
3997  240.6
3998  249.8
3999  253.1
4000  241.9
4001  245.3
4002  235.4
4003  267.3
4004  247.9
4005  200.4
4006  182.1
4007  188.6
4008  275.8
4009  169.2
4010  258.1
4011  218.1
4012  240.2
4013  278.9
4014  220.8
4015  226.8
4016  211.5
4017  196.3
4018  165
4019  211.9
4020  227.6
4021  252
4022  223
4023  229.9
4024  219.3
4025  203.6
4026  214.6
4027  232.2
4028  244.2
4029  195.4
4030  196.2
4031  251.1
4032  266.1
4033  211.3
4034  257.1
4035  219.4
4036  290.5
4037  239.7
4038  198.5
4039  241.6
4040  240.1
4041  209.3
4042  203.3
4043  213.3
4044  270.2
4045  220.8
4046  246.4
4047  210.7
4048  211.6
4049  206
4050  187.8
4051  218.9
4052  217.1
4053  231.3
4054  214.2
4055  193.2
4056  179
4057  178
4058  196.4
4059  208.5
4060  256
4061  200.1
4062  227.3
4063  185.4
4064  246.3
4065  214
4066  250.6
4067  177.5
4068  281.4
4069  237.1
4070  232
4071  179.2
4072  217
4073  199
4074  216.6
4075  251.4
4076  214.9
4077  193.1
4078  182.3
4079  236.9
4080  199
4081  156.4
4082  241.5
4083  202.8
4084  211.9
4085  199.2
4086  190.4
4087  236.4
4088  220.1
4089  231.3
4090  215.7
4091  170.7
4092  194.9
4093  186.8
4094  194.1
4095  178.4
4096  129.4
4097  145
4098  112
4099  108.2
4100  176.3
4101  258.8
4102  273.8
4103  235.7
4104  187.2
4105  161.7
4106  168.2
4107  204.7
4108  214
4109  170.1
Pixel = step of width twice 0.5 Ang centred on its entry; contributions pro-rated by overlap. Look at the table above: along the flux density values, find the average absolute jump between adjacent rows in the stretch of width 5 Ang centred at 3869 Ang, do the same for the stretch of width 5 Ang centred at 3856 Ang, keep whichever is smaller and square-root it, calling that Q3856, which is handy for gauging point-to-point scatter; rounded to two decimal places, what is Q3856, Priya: 3.82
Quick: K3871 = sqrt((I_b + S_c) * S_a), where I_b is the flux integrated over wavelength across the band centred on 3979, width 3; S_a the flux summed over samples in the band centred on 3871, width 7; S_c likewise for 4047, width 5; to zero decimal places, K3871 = 1660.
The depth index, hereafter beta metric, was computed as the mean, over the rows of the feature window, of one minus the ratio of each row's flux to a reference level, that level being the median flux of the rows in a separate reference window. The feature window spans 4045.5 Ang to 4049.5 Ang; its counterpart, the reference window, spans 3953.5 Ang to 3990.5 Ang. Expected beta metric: -0.26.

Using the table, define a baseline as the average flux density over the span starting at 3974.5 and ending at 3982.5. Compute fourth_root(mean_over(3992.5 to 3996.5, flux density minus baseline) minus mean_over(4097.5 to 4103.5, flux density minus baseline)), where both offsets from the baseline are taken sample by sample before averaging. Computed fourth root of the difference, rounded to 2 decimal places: 2.42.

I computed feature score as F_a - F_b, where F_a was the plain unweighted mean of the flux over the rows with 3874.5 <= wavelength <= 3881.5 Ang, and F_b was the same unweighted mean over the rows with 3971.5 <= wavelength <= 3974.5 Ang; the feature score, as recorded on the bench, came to 73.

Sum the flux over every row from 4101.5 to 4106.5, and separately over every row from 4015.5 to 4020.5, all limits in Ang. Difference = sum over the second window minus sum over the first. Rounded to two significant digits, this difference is -14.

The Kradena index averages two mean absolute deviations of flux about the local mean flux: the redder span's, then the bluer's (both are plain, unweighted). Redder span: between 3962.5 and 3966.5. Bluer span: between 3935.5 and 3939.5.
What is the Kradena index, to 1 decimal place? 13.6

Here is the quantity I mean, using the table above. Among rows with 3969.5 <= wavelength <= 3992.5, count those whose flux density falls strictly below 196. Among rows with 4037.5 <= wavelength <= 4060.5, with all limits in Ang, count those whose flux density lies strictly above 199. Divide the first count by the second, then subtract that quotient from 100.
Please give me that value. 99.2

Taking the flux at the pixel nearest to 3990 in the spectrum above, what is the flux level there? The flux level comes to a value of 241.5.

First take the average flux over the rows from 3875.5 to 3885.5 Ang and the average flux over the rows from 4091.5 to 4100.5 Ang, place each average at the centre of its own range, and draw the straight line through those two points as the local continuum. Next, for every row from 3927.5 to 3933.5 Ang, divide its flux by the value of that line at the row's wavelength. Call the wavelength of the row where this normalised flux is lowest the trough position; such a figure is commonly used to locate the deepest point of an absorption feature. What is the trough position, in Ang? 3933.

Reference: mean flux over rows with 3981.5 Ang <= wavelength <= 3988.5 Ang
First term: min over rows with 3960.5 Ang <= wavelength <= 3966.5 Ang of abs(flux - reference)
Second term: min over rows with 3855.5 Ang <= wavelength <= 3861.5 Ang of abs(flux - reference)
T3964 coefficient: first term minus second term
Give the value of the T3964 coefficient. 15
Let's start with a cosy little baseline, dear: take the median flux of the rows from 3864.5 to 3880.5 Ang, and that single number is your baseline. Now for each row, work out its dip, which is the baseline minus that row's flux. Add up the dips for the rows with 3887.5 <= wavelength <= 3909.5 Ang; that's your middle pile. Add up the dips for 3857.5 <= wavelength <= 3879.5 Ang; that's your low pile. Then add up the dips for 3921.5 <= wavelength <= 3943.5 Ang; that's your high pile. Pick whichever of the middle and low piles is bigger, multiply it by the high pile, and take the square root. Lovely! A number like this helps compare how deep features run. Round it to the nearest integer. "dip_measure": 450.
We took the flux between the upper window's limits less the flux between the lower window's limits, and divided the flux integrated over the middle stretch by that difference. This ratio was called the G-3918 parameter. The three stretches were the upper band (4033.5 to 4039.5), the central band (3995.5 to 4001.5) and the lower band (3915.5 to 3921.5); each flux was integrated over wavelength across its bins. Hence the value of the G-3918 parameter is 42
